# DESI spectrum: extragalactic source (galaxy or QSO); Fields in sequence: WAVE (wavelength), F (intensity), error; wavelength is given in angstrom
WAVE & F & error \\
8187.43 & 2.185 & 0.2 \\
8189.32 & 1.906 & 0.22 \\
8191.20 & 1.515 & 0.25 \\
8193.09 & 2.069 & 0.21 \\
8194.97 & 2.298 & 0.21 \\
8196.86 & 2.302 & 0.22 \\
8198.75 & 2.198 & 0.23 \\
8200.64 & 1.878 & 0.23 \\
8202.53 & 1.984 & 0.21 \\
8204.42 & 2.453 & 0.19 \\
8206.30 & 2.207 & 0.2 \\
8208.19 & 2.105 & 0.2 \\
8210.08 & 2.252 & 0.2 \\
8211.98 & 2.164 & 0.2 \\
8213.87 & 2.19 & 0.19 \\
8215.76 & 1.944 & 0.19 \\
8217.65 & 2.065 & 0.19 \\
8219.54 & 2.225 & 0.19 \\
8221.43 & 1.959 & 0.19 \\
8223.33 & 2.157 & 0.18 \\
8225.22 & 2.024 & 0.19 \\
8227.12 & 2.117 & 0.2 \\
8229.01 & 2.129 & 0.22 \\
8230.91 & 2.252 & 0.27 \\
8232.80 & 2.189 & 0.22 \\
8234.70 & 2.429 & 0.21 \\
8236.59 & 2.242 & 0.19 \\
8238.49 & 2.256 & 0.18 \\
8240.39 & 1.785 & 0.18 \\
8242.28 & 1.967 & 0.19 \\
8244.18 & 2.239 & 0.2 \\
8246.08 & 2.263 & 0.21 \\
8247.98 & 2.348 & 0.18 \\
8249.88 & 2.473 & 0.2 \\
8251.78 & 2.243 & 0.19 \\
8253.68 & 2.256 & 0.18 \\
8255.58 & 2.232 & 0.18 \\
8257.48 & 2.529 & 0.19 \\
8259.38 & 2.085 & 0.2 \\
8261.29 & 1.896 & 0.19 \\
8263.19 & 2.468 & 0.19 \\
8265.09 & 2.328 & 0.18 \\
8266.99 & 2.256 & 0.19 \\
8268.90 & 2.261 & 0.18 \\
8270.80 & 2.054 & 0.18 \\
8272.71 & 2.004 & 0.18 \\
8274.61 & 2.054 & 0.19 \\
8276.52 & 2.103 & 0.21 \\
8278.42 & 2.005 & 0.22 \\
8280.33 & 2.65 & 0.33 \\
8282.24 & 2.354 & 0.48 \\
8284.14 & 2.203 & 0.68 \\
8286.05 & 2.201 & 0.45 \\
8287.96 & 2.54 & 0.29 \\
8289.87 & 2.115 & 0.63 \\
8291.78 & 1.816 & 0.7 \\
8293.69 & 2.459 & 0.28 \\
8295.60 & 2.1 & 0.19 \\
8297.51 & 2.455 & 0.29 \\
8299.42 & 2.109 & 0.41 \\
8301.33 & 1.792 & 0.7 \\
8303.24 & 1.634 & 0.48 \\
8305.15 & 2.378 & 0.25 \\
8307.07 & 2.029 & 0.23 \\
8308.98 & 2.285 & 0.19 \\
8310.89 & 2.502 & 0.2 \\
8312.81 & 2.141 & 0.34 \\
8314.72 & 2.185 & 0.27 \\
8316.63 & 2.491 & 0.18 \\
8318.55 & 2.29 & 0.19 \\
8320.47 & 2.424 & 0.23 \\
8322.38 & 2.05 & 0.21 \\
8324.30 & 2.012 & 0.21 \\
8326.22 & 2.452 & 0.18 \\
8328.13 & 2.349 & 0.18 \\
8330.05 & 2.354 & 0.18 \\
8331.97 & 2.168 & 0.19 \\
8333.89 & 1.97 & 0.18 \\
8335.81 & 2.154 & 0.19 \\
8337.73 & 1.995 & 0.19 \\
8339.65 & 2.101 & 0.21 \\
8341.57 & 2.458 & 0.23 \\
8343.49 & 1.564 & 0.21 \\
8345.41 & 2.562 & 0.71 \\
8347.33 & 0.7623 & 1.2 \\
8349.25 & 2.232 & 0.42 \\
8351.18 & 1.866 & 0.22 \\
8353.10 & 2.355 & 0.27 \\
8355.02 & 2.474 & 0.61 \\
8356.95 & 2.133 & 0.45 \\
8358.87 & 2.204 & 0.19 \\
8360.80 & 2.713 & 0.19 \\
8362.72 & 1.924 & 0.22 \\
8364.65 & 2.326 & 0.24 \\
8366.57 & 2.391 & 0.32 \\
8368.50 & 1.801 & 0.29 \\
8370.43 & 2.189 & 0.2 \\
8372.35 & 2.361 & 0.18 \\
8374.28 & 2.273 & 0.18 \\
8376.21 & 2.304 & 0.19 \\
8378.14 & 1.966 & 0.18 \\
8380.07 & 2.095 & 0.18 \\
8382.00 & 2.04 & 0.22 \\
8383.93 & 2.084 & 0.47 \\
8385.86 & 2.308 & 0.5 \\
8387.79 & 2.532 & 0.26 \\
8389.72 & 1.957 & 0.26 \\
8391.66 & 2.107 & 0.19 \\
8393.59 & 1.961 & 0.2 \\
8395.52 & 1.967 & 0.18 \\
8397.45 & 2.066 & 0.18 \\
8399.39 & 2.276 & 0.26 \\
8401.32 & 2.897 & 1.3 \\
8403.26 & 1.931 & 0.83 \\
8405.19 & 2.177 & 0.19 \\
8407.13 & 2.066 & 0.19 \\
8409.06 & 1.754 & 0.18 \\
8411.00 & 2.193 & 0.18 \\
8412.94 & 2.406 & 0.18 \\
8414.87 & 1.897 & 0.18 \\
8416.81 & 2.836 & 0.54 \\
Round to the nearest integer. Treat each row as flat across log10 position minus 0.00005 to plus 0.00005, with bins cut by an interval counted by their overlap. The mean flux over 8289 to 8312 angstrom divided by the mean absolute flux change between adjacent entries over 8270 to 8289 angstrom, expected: 11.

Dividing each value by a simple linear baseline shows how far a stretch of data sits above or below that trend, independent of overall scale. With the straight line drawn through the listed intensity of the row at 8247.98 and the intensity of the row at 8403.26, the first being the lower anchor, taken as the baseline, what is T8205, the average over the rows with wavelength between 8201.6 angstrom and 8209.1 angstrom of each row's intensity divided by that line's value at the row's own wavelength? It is 0.89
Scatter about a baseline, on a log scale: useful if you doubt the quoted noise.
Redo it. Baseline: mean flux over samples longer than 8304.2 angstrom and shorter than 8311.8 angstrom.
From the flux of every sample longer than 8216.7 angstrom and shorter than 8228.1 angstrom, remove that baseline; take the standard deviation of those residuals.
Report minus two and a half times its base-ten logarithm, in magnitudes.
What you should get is 2.6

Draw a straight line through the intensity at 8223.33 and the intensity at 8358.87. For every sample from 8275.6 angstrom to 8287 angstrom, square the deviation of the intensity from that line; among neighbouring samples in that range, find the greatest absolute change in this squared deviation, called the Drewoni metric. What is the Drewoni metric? 0.19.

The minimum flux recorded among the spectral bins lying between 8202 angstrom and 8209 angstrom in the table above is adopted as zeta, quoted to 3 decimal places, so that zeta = 1.984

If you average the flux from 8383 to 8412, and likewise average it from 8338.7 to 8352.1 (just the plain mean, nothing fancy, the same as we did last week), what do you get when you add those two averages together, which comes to 4.09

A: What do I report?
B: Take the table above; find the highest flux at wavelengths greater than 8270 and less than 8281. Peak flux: 2.65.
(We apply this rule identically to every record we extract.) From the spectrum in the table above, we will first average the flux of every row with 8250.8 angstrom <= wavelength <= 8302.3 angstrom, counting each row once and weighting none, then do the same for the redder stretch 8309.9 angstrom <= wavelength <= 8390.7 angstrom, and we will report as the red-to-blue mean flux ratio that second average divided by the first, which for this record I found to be 0.99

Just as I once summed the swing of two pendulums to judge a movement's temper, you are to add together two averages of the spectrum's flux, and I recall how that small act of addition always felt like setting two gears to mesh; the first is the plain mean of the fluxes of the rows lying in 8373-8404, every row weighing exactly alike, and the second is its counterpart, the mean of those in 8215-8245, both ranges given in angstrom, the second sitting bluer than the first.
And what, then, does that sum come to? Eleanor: 4.30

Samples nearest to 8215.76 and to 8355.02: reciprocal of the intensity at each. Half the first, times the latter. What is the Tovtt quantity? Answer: 0.104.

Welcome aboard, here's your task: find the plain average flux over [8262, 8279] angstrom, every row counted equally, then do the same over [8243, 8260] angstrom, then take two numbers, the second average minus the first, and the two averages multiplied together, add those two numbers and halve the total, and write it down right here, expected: 2.555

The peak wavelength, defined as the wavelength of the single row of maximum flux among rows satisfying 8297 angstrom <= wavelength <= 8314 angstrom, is 8310.89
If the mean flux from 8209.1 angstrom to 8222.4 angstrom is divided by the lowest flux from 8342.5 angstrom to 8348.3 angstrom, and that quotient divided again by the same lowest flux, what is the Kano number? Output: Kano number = 3.6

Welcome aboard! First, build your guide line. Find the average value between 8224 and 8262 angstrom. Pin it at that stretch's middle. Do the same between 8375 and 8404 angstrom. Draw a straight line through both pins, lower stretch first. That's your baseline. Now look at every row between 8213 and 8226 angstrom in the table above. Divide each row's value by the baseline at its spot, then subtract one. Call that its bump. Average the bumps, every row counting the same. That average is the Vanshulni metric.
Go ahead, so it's -0.06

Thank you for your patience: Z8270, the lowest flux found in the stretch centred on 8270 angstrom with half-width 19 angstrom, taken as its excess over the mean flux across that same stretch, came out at -0.34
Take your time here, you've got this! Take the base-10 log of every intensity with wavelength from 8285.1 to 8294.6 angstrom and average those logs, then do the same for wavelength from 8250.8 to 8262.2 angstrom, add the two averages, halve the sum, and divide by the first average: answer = 0.997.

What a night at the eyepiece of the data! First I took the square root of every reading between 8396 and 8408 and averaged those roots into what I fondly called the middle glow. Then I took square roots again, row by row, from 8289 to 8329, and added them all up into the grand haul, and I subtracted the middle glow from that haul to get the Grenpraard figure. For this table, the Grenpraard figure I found 30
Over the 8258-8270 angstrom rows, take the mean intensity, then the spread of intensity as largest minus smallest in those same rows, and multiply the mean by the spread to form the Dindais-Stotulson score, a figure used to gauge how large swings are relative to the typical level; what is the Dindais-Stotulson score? 1.27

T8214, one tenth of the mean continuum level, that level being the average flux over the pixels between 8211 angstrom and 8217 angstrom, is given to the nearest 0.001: 0.210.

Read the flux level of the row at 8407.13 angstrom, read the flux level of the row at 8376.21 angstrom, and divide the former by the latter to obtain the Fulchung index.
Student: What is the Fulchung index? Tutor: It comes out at 0.90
